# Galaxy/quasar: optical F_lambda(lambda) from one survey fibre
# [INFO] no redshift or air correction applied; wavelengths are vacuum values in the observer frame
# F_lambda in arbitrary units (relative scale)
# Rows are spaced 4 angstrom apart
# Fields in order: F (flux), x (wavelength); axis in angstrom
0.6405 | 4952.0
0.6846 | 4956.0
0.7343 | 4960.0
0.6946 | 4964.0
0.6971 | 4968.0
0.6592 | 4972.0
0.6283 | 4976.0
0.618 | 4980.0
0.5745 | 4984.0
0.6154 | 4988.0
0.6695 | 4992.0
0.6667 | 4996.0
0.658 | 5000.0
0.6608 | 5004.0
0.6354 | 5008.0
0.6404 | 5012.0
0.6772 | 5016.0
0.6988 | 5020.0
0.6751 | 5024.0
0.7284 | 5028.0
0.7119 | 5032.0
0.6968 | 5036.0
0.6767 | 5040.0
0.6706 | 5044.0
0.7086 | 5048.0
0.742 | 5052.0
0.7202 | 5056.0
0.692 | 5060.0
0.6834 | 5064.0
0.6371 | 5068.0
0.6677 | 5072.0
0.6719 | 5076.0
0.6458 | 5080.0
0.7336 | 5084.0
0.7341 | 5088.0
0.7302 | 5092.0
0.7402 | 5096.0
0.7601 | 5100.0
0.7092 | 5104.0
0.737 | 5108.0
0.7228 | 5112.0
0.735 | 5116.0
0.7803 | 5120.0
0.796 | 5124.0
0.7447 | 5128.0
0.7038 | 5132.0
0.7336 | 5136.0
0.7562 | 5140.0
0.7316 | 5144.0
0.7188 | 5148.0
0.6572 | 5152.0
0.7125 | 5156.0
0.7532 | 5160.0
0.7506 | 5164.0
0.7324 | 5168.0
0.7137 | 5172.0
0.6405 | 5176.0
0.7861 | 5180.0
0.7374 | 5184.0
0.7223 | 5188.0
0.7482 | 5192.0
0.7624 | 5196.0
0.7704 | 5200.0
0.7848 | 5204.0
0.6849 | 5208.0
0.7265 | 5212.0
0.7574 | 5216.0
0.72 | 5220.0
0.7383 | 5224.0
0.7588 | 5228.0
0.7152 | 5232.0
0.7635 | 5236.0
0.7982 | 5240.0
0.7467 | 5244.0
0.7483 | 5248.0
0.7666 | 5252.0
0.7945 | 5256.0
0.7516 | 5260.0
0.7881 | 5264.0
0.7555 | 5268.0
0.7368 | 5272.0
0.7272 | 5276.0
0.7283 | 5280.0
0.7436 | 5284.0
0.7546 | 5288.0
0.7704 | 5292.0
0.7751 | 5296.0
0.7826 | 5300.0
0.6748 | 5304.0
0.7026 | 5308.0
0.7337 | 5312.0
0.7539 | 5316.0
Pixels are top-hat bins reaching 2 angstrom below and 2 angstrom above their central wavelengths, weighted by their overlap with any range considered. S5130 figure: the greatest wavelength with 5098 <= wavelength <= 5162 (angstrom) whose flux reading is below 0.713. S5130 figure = 5156.0 angstrom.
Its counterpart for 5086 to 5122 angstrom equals 5104.0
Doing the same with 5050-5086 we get 5080.0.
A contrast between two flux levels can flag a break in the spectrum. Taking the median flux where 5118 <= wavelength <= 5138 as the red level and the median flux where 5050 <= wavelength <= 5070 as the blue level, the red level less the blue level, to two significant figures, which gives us 0.053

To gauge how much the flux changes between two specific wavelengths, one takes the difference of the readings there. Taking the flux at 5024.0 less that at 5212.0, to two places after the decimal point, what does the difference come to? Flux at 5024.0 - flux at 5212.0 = -0.05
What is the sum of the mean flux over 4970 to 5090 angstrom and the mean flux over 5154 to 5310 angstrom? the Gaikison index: 1.42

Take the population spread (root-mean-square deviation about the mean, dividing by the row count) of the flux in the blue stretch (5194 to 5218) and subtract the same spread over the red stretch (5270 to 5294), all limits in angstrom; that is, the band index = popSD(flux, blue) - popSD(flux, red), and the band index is 0.018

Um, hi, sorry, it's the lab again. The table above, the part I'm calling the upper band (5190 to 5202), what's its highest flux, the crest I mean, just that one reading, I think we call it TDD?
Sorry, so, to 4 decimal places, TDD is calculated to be 0.7704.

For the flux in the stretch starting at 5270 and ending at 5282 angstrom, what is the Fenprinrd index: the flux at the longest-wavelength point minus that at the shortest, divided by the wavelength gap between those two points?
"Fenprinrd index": -0.0011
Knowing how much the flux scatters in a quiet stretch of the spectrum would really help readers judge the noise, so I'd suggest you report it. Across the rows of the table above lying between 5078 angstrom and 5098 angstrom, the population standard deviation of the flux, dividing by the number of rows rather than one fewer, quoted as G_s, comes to 0.036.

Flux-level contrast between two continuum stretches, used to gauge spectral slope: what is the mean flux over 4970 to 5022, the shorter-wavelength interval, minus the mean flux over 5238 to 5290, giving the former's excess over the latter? -0.111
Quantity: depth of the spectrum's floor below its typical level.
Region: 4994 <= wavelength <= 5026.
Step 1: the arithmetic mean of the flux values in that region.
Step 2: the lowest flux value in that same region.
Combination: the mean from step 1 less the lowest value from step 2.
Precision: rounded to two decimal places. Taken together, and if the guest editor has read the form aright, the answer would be 0.03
